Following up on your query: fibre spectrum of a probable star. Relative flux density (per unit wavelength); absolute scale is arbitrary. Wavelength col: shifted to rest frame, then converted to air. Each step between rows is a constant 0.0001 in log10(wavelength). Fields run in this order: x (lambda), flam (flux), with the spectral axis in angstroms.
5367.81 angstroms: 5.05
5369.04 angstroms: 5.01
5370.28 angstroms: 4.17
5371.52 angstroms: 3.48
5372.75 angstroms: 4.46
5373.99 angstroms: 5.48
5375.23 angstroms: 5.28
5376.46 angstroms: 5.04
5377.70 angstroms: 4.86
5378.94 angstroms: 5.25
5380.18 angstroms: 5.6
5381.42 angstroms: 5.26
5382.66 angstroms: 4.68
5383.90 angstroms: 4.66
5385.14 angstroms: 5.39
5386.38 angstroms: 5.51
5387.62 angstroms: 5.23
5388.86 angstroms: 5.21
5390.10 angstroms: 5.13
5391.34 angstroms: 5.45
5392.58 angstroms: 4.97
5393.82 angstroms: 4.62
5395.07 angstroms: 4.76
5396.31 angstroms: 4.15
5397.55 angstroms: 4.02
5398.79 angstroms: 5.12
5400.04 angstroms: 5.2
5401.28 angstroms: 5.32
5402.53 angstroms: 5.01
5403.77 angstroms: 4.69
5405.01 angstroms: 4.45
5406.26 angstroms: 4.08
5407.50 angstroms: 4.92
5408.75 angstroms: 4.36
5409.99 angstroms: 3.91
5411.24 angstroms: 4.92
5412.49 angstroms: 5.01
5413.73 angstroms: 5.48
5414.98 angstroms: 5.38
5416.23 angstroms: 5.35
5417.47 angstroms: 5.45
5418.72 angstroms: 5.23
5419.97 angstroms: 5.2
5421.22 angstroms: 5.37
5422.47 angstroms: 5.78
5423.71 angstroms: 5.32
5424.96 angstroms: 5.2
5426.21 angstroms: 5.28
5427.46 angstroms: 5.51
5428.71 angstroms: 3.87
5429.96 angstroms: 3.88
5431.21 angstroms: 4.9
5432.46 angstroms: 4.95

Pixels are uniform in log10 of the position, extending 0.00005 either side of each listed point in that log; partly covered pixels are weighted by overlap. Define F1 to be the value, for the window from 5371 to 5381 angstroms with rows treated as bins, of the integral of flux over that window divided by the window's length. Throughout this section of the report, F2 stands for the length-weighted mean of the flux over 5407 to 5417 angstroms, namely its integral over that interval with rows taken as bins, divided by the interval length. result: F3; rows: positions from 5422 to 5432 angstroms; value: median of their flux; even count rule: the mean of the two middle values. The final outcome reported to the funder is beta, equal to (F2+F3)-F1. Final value 5.2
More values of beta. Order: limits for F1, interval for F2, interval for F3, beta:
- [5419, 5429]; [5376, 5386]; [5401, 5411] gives 4.4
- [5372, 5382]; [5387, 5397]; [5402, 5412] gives 4.4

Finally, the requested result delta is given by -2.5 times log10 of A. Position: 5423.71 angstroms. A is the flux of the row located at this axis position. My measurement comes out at -1.81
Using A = 5.32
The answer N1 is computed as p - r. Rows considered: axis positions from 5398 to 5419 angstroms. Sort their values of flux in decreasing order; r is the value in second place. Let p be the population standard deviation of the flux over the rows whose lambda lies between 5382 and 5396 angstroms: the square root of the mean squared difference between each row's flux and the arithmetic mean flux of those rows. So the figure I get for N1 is -5.13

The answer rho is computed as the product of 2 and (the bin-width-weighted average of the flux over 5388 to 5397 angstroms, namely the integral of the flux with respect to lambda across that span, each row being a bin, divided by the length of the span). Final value 9.8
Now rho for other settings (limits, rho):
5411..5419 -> 10.6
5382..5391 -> 10.3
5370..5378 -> 9.4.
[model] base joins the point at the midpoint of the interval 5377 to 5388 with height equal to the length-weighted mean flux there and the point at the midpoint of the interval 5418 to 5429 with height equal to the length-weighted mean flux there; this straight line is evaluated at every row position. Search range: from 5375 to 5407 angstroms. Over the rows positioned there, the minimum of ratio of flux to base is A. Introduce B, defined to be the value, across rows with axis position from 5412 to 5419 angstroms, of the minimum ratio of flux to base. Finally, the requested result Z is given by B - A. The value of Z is 0.19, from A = 0.78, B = 0.961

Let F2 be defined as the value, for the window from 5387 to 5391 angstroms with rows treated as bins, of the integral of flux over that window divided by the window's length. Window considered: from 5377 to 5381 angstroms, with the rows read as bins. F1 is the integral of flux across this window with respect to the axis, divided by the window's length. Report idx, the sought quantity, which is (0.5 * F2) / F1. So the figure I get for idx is 0.499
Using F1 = 5.23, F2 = 5.21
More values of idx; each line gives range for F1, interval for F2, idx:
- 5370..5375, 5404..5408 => 0.502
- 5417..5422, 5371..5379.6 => 0.457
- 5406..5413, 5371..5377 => 0.525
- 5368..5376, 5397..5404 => 0.525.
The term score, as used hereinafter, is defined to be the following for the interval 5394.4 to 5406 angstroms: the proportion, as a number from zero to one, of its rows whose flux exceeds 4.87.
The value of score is 0.44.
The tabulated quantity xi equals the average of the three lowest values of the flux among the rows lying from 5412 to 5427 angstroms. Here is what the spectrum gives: 5.14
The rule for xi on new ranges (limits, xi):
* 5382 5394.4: 4.65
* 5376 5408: 4.08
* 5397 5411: 4.00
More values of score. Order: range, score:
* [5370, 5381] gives 0.56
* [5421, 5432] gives 0.78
